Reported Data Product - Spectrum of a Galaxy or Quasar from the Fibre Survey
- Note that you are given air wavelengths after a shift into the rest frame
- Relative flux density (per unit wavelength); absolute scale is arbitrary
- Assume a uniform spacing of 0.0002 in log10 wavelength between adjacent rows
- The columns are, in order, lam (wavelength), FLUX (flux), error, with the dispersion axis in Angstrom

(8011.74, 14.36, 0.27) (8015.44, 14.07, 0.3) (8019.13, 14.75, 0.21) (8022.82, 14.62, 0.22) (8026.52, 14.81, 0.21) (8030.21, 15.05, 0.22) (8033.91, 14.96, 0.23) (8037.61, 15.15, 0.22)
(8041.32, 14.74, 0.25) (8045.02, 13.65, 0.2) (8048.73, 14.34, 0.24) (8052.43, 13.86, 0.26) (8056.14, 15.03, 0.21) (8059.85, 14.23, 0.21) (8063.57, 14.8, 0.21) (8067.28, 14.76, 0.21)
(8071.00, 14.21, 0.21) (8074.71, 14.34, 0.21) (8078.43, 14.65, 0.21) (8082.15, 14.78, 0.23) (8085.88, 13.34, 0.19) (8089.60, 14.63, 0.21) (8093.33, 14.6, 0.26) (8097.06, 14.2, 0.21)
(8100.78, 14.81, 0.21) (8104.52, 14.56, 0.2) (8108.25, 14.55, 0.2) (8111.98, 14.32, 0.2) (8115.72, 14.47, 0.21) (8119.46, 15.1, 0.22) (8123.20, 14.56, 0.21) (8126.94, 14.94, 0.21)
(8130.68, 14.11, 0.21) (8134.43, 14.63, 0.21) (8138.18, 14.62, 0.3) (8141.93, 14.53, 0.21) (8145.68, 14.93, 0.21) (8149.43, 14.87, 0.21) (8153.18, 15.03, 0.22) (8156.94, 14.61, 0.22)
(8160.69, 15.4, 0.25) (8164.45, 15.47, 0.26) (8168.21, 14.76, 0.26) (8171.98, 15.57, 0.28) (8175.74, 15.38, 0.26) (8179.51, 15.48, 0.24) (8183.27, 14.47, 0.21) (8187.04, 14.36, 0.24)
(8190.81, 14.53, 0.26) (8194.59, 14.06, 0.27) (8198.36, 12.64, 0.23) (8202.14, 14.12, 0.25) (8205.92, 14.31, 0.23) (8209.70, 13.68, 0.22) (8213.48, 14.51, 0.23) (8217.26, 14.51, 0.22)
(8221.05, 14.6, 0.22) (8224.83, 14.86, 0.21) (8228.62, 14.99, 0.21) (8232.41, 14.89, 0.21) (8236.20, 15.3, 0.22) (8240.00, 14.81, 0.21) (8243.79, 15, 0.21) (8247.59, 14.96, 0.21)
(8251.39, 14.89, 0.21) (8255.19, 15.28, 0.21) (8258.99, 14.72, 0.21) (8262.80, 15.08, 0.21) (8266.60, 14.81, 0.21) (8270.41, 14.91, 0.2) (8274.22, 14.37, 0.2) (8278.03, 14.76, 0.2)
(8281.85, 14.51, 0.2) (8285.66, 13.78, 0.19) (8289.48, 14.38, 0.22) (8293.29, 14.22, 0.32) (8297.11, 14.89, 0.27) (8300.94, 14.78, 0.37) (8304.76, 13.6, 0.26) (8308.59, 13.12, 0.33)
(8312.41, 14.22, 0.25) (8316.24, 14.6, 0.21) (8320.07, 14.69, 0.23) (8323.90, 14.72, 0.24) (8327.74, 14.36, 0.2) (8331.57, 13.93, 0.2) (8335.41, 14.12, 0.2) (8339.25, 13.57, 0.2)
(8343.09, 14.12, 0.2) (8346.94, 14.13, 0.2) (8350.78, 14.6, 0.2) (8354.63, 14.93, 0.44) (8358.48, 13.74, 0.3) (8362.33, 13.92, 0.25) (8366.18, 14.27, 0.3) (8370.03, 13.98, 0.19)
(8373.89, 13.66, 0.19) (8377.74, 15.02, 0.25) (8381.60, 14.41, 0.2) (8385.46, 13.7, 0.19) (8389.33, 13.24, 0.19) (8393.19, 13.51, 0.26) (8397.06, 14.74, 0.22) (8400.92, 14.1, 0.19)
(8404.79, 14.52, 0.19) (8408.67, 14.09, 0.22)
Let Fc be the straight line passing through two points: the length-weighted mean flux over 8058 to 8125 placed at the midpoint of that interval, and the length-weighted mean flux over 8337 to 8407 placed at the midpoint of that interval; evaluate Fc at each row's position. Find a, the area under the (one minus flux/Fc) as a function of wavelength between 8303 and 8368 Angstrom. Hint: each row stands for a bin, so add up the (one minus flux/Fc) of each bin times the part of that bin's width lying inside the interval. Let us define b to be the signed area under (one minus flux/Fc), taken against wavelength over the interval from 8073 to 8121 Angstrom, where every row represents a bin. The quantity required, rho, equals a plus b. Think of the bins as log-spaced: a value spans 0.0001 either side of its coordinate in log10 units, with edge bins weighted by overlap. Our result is 0.1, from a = 0.05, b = 0.0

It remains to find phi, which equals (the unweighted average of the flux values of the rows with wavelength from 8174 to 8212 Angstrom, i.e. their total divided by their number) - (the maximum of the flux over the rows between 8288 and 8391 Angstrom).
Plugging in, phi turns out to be -0.72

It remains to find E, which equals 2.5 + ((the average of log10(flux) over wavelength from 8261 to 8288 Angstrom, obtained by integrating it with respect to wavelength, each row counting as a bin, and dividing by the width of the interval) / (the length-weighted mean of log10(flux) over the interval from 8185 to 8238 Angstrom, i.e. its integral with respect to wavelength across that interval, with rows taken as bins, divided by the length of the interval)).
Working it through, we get 3.506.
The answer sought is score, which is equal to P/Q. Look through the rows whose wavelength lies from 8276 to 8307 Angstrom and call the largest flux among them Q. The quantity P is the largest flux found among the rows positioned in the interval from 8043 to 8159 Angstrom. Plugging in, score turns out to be 1.014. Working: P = 15.1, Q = 14.89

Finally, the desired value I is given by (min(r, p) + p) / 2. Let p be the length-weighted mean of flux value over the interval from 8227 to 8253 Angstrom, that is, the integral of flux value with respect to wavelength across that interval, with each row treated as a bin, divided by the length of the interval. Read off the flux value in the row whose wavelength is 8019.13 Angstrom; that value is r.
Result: 14.9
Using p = 15.0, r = 14.75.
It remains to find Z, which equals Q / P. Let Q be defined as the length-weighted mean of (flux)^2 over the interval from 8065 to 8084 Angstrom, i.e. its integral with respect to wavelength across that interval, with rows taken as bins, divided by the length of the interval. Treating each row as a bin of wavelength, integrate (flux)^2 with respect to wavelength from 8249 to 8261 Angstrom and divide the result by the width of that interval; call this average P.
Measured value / 0.95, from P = 224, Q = 212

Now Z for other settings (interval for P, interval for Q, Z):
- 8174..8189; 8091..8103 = 0.95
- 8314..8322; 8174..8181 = 1.11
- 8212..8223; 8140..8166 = 1.06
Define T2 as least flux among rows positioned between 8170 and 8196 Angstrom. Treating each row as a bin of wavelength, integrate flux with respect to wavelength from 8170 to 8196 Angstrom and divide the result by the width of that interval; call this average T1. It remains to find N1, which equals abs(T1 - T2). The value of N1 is 0.8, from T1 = 14.8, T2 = 14.06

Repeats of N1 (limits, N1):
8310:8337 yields 0.4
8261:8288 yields 0.8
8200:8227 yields 0.7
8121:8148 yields 0.5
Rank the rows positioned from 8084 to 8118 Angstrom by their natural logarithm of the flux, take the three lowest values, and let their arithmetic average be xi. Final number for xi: 2.64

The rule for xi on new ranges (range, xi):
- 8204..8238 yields 2.65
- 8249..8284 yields 2.68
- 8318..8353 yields 2.63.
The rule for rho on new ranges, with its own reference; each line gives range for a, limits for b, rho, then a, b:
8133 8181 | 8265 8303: -2.8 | -2.05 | -0.8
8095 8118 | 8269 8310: -0.3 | -0.04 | -0.2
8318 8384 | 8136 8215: -1.8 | -0.45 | -1.4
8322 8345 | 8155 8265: -3.0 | 0.06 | -3.0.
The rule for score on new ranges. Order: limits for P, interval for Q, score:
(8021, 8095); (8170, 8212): 0.973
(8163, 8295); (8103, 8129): 1.031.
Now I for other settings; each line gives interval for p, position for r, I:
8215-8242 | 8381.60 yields 14.6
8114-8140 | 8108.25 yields 14.6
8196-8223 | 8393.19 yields 13.8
